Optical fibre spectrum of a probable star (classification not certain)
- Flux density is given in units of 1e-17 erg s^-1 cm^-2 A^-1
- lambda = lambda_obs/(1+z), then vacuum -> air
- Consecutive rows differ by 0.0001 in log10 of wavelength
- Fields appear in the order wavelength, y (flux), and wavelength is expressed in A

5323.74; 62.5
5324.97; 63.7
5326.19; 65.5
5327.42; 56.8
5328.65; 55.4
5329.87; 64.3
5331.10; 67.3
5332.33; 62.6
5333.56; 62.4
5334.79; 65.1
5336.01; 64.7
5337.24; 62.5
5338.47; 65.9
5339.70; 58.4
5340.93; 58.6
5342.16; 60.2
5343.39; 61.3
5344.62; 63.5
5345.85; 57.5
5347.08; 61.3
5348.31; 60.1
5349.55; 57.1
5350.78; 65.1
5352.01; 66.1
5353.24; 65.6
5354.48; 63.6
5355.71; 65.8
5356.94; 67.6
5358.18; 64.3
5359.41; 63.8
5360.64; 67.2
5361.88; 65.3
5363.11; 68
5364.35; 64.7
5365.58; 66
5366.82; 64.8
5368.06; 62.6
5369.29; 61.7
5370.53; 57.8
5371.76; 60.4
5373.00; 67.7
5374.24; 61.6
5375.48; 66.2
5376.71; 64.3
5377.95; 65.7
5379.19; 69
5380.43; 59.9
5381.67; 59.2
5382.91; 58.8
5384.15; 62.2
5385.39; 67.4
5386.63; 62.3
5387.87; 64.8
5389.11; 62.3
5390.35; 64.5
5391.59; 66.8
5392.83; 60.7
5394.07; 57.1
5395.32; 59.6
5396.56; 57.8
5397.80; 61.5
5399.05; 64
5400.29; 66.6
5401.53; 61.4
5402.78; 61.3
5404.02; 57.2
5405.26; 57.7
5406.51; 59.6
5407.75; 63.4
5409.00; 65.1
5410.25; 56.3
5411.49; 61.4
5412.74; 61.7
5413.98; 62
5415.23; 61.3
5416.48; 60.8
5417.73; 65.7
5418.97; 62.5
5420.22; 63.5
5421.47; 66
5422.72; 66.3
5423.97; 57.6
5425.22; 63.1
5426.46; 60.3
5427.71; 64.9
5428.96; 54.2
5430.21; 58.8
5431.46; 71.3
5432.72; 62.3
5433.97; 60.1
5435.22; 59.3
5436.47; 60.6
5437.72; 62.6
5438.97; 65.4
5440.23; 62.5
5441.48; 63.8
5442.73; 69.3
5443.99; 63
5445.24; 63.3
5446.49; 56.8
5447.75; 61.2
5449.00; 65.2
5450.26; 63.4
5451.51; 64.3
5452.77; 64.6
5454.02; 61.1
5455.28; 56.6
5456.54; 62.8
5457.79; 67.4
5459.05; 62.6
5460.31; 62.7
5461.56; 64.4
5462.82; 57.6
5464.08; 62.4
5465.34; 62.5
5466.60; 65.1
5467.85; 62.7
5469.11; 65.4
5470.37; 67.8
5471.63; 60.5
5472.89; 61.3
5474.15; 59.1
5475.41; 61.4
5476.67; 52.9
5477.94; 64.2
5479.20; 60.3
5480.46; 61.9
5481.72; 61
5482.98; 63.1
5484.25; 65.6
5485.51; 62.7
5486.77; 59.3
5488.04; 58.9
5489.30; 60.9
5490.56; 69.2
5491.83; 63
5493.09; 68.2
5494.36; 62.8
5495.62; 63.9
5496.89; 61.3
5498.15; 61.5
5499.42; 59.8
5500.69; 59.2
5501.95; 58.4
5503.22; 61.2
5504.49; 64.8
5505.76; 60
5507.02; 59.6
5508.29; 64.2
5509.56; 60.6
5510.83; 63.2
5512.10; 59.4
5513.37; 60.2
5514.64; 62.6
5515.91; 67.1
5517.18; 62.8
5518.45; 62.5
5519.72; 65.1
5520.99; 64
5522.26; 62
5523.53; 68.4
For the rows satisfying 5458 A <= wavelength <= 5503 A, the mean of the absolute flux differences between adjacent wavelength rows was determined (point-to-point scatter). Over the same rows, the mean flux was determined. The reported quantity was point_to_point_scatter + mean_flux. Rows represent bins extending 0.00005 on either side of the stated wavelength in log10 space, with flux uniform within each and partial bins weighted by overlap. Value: 65.3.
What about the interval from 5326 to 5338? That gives 66.2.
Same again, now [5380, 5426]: 64.8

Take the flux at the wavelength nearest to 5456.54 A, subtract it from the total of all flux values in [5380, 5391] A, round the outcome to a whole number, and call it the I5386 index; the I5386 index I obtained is 499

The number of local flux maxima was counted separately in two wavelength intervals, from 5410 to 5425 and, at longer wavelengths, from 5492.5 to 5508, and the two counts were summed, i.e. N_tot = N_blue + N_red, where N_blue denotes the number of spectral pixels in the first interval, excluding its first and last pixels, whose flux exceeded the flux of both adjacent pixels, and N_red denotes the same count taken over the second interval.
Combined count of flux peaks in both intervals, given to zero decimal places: 6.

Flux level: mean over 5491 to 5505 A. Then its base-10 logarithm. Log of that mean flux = 1.79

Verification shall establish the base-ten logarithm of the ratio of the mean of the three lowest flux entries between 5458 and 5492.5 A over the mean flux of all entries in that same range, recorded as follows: -0.042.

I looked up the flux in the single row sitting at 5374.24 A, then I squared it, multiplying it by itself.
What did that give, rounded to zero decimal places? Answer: 3795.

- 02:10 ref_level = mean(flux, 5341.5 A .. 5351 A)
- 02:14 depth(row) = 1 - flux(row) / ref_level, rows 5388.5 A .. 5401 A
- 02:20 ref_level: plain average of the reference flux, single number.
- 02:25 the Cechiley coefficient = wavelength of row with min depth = 5391.59 A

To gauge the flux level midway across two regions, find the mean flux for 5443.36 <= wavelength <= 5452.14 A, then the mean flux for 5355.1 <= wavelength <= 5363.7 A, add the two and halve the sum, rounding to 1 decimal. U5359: 64.2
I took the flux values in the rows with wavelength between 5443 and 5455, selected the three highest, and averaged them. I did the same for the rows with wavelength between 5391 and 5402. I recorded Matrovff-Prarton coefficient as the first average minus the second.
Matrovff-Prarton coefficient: -1.1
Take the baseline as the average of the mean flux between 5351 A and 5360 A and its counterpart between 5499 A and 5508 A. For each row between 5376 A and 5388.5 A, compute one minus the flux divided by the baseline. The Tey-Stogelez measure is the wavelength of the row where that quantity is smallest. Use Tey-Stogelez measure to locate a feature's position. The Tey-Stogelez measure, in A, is 5379.19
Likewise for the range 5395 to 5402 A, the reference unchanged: 5400.29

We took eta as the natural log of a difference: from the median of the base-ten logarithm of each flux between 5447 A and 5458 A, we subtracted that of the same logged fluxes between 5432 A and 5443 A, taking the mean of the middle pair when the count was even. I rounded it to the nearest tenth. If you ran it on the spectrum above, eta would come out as -5.1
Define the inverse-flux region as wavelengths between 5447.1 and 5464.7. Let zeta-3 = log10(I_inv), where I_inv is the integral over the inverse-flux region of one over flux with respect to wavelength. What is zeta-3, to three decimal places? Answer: -0.550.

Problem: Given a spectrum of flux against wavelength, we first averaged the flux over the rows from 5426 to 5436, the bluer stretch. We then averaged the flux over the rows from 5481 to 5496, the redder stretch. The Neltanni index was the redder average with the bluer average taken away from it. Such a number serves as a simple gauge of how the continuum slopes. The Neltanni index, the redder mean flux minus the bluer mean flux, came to 1.8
